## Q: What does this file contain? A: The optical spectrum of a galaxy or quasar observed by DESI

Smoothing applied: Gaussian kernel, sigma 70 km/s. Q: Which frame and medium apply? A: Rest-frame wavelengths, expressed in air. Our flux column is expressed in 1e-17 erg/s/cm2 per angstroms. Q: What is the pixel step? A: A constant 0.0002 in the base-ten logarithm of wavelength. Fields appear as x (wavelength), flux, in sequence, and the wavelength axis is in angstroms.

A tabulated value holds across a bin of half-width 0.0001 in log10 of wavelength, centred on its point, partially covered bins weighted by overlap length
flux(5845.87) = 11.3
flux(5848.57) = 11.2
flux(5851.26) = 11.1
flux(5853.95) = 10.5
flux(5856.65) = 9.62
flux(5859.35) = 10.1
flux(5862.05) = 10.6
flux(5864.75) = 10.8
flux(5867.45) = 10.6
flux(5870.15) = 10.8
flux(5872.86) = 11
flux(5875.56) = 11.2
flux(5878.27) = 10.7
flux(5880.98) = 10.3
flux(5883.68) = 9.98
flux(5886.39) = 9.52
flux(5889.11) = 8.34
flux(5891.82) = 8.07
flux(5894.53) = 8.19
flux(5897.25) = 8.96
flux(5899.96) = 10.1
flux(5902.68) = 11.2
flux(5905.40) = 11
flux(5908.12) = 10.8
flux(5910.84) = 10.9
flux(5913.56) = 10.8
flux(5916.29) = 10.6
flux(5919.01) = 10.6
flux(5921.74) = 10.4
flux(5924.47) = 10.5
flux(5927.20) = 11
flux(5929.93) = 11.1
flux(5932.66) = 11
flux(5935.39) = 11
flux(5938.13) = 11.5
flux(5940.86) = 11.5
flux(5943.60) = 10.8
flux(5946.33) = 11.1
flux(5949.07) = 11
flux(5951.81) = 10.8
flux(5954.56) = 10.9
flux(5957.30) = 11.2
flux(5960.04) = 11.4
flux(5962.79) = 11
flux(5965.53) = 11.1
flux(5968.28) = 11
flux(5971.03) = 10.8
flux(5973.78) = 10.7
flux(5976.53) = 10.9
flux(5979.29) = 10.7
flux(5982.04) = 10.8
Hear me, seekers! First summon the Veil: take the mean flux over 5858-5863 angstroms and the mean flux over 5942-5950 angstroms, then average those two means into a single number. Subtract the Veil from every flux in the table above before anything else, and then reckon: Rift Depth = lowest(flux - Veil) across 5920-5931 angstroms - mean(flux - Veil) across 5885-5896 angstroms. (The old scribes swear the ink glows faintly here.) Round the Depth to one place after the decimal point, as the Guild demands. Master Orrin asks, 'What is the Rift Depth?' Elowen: 1.9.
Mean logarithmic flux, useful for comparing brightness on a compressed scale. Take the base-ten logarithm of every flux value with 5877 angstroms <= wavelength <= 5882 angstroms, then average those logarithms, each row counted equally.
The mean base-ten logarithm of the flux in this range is 1.02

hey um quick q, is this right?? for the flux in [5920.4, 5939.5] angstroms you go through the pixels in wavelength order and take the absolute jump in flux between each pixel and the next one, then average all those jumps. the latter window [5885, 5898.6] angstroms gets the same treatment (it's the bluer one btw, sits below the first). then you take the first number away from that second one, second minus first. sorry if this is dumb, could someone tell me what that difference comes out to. 0.37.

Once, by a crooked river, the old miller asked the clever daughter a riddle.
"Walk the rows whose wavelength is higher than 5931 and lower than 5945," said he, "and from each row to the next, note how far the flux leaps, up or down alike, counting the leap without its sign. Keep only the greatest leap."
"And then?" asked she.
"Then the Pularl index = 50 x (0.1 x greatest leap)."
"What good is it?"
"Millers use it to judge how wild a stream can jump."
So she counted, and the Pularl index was 3.5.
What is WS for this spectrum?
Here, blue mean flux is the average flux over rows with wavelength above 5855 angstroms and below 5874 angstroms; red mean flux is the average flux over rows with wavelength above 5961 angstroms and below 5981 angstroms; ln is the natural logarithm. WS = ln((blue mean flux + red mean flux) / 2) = 2.37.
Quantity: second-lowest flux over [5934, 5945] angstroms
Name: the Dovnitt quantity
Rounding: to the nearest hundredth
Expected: 11.00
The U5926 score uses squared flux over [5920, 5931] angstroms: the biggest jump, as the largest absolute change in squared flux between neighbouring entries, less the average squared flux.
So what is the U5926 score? -105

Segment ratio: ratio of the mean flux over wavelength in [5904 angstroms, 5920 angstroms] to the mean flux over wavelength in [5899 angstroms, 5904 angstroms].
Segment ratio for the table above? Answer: 1.01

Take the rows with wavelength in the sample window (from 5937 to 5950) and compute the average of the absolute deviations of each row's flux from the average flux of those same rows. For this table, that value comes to 0.26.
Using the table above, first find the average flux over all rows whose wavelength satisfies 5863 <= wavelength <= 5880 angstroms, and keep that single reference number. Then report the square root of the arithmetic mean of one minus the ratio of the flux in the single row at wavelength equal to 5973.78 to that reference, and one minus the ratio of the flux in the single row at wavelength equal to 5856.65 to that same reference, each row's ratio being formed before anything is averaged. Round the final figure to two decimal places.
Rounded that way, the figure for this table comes 0.25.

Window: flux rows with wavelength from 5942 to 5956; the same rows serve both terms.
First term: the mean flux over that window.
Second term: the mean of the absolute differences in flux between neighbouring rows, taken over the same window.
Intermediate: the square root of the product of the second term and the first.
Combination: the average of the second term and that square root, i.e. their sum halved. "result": 0.8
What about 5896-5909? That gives 1.6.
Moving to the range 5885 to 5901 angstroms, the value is 1.6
